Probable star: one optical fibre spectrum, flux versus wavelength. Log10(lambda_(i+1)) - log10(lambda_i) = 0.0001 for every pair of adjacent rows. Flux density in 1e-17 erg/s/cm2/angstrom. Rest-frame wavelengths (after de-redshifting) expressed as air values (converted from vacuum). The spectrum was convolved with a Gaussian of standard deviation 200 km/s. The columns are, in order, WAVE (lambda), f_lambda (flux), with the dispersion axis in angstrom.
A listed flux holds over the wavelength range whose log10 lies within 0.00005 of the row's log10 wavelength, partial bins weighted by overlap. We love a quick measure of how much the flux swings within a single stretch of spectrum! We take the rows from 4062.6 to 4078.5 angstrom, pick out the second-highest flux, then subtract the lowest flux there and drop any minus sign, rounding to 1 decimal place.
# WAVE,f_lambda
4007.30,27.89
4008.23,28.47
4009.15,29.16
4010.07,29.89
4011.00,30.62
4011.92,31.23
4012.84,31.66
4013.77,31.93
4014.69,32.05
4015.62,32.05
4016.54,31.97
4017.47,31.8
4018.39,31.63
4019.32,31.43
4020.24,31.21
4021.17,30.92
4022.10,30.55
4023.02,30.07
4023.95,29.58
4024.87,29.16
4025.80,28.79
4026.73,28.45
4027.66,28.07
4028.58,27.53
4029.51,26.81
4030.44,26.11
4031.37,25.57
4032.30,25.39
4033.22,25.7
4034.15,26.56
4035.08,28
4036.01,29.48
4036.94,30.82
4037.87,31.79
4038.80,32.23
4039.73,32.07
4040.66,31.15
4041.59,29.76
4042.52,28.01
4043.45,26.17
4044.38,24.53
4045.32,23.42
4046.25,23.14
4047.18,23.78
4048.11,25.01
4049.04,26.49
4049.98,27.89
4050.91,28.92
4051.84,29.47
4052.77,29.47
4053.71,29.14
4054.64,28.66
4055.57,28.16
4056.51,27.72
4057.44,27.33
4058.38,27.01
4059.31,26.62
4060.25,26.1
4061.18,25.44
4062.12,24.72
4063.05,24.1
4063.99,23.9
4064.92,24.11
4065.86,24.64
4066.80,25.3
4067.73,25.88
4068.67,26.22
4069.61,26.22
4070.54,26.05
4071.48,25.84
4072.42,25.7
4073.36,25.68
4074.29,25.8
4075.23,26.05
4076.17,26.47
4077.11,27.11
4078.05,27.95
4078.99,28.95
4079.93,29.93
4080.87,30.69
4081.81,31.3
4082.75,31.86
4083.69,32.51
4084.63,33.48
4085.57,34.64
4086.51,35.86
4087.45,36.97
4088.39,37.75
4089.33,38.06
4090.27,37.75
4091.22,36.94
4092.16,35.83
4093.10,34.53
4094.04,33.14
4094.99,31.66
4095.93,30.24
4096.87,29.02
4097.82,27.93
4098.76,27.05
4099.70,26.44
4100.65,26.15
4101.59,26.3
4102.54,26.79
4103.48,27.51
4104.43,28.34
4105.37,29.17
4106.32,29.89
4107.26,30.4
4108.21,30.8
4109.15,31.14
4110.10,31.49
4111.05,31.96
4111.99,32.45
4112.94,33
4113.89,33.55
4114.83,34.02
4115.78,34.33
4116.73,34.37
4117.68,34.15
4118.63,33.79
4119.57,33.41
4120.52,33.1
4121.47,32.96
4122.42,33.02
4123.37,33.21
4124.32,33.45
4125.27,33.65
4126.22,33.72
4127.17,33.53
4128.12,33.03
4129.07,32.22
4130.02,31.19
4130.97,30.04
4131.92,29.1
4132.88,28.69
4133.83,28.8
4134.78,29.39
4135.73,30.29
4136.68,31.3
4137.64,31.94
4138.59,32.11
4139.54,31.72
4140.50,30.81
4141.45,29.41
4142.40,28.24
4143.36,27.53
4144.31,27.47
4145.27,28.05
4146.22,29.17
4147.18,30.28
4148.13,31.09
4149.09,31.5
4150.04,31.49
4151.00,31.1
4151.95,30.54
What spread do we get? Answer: 3.2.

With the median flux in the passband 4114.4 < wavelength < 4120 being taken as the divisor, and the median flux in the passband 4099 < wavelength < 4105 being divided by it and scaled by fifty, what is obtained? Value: 39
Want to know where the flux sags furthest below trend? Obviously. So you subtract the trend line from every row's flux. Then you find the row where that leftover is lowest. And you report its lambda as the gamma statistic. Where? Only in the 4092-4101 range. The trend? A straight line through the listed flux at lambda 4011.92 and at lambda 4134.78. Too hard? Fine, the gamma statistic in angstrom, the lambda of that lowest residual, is 4100.65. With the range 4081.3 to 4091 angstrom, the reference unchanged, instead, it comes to 4081.81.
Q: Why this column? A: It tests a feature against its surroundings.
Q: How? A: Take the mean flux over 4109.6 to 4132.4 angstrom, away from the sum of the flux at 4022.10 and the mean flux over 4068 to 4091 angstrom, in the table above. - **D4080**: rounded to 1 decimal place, 28.1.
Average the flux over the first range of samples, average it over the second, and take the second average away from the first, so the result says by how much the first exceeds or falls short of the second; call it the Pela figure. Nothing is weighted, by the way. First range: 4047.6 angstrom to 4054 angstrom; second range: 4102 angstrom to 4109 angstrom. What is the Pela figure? -1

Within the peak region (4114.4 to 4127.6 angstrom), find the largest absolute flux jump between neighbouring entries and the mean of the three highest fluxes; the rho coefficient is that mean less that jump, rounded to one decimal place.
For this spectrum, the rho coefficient 33.9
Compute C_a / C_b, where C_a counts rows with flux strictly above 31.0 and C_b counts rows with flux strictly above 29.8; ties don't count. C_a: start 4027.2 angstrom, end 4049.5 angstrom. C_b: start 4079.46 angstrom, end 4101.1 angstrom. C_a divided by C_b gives 0.22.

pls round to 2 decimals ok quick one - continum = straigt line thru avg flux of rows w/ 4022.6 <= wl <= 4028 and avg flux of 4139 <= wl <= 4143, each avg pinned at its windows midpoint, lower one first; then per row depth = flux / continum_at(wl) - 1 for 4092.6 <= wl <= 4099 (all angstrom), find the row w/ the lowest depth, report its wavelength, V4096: 4098.76 angstrom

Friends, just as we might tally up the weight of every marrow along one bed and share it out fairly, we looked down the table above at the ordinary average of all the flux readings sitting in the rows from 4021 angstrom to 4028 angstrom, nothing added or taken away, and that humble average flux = 29.4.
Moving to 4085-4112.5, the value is 31.6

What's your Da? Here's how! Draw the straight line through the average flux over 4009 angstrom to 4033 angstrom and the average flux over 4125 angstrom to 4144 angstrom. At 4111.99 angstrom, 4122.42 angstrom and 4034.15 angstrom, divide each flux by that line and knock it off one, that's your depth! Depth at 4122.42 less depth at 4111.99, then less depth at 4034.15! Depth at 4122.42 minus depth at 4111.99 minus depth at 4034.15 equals -0.1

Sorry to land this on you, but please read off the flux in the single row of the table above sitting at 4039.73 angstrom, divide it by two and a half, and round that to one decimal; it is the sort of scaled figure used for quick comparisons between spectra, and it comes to 12.8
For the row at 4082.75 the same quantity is 12.7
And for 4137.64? 12.8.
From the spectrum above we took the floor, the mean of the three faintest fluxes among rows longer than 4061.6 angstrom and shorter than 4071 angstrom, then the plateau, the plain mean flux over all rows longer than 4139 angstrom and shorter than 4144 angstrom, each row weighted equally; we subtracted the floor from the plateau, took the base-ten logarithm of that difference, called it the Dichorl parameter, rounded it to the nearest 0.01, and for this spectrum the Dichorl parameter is 0.74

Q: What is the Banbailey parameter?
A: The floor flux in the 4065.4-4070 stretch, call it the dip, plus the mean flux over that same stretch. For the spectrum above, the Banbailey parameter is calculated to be 50.3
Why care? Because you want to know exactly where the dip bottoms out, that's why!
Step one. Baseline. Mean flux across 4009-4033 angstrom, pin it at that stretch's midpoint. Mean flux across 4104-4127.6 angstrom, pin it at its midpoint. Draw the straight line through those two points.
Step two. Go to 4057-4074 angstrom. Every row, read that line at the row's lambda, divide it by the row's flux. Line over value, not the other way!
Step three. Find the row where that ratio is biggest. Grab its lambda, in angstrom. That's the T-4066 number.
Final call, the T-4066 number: 4063.99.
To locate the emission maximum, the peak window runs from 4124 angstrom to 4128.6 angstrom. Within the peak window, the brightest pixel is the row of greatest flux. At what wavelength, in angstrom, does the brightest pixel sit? 4126.22 angstrom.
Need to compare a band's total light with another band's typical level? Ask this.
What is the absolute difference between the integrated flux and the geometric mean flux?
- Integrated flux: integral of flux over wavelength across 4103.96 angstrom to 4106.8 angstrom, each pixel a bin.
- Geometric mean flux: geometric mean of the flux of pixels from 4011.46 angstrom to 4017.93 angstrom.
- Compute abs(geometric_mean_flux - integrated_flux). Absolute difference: 51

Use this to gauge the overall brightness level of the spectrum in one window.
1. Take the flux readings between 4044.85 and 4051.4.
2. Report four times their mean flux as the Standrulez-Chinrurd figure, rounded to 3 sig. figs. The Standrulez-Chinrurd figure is 102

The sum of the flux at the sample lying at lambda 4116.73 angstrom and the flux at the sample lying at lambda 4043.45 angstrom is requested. 60.5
